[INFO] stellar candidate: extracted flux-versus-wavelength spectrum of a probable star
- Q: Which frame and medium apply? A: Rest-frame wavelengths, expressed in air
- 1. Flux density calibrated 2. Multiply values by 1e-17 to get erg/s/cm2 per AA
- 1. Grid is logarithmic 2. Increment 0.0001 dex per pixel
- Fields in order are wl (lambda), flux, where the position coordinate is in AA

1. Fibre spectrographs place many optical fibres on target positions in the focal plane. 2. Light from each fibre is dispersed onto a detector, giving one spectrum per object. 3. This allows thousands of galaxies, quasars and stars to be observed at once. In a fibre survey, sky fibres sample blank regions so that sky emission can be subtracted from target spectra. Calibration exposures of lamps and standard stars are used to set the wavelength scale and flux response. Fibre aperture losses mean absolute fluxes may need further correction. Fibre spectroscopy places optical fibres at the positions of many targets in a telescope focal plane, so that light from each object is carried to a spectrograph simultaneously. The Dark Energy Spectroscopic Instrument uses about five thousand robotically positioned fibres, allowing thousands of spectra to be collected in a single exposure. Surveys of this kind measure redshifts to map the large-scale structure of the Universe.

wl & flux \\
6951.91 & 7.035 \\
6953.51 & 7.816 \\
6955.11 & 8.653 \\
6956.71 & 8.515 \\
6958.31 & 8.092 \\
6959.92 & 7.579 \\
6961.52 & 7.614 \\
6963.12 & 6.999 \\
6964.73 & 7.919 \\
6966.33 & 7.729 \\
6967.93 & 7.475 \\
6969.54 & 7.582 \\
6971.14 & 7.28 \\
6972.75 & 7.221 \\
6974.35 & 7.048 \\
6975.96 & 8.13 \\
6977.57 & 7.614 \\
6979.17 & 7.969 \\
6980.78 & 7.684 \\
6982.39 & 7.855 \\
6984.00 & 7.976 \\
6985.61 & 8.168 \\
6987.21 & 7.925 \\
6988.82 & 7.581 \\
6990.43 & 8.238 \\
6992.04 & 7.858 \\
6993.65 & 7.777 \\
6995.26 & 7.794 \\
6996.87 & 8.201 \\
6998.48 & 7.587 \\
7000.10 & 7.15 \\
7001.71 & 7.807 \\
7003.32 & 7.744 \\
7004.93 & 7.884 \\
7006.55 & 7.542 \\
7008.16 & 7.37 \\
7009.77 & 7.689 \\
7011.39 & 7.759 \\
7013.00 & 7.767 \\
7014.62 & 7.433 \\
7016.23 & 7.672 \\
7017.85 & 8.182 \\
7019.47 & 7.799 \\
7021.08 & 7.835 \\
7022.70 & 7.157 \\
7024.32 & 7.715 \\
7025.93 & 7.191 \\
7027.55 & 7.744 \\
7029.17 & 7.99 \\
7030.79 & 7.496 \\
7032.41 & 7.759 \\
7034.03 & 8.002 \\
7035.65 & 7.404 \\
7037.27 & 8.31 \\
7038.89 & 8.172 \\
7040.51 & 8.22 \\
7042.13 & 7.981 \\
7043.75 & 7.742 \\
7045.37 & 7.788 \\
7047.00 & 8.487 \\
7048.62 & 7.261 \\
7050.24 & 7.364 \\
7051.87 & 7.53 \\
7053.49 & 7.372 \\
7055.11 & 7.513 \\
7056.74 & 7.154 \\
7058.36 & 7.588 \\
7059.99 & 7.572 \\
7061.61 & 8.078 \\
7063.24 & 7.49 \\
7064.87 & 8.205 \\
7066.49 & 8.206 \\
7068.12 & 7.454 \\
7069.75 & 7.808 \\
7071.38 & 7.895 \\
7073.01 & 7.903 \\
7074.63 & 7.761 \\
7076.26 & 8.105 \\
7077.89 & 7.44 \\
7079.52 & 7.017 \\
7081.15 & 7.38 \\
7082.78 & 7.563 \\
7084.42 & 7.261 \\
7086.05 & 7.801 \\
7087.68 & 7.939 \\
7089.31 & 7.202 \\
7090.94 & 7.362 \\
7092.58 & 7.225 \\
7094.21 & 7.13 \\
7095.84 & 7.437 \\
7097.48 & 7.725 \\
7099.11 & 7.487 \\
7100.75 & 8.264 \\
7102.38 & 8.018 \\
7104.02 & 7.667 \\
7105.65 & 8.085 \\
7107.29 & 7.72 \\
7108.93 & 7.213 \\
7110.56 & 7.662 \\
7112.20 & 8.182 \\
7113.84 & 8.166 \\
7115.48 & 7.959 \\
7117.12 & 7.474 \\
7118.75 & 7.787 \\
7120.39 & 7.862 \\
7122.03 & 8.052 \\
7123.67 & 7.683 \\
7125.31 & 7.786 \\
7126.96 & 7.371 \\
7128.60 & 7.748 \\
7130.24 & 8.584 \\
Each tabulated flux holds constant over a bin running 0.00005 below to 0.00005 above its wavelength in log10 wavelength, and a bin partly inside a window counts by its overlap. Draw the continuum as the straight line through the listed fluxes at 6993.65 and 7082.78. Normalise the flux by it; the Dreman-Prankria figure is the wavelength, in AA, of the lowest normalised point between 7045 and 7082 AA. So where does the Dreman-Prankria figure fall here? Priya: 7079.52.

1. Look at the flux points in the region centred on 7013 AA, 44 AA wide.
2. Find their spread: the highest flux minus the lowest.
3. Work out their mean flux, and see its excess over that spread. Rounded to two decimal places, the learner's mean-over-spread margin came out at 6.65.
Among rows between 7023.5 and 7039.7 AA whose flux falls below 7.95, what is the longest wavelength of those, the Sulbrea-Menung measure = 7035.65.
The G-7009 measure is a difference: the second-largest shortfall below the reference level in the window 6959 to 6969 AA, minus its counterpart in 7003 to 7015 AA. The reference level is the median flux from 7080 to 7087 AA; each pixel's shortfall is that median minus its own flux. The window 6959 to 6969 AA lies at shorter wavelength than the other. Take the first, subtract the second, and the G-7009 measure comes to -0.04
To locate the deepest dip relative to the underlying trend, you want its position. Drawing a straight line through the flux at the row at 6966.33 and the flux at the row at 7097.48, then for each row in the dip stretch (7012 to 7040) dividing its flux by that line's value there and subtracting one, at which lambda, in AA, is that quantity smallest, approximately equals 7022.70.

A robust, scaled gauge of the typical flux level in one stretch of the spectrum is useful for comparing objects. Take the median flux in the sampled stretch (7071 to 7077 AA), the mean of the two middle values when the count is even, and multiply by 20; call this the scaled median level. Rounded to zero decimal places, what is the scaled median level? 158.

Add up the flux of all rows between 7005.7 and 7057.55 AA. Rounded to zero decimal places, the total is 246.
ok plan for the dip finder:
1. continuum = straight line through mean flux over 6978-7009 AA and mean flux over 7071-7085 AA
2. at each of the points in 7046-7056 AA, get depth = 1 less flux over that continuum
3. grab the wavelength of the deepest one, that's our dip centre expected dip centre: 7048.62 AA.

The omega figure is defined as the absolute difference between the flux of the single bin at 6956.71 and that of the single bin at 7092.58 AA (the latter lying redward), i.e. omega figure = 1.3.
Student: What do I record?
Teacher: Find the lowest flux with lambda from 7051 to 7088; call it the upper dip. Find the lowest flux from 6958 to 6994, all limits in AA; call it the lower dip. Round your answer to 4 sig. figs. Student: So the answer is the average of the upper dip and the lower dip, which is 7.008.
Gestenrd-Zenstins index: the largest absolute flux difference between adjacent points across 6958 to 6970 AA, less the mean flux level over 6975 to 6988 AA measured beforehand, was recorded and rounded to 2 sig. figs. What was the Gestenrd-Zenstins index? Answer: -7.0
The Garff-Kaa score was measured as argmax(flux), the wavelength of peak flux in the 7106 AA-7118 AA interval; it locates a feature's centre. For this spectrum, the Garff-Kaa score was 7112.20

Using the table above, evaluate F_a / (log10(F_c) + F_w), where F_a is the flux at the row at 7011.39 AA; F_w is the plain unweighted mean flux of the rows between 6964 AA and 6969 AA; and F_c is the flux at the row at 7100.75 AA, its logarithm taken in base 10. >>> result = 0.900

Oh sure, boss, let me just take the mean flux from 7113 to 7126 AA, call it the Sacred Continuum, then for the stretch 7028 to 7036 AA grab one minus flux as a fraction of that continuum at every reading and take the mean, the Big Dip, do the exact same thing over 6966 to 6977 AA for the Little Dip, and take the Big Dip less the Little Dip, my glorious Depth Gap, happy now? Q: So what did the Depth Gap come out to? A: -0.03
